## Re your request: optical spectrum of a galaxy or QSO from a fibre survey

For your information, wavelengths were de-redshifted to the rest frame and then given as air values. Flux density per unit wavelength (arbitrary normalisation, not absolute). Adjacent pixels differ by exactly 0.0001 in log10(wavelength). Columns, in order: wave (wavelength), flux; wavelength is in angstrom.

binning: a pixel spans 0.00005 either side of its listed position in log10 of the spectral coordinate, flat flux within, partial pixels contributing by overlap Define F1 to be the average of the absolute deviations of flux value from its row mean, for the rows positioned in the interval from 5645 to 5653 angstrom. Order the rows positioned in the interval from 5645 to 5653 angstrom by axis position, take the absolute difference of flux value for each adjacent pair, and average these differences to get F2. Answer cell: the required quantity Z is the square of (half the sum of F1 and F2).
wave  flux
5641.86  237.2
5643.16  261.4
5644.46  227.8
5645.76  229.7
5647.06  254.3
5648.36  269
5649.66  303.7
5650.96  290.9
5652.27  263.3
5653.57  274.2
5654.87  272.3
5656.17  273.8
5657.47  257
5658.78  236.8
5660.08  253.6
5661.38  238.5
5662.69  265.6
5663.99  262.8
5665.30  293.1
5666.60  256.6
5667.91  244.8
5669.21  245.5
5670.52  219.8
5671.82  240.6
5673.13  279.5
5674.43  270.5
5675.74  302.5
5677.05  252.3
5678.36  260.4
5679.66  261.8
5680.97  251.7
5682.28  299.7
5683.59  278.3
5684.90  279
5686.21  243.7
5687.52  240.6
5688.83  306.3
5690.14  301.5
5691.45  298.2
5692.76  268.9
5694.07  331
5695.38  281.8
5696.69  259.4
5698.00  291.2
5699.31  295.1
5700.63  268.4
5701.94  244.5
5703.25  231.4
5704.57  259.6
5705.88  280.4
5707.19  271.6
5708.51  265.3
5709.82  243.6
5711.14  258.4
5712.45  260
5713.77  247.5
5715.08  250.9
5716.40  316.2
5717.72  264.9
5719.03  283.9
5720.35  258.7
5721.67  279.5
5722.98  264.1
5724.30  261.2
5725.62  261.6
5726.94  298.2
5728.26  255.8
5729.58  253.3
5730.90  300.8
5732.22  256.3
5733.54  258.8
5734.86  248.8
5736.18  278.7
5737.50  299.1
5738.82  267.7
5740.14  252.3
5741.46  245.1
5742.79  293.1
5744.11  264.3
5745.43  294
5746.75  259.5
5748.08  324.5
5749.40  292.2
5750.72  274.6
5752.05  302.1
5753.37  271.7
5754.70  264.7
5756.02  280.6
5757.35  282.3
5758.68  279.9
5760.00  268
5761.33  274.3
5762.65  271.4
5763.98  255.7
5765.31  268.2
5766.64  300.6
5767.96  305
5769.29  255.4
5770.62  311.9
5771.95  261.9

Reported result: 447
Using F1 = 19.4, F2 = 22.9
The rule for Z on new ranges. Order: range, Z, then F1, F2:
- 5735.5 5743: 443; 17.6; 24.5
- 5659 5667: 297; 12.1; 22.4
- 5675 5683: 470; 19.8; 23.6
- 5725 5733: 721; 19.0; 34.7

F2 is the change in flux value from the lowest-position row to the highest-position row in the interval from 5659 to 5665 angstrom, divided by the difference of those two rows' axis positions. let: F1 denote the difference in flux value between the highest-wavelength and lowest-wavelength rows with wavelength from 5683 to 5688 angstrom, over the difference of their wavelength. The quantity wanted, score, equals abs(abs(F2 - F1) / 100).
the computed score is 0.12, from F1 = -10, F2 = 2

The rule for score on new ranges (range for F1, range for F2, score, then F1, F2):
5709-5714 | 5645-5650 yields 0.18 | 1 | 19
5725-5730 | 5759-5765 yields 0.01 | -2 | -3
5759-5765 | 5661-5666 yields 0.17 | -3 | 14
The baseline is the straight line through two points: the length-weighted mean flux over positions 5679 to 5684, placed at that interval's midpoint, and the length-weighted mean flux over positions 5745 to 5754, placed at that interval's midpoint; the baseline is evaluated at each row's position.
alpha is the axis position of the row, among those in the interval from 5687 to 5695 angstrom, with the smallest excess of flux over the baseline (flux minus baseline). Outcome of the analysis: 5687.52 angstrom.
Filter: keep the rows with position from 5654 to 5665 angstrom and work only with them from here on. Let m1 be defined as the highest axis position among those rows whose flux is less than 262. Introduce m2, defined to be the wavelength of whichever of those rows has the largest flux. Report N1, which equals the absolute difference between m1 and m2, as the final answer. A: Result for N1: 5.2 angstrom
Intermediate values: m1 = 5661.38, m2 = 5656.17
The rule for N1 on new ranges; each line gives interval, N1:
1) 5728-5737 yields 4.0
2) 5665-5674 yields 6.5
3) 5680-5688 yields 5.2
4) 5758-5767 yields 2.7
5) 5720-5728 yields 1.3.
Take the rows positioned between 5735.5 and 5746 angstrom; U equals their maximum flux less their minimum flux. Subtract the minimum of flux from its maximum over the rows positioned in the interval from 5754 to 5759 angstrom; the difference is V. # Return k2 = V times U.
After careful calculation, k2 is 950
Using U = 54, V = 18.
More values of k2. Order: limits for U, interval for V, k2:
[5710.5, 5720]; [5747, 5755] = 4108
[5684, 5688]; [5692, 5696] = 2385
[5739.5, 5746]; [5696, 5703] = 2474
